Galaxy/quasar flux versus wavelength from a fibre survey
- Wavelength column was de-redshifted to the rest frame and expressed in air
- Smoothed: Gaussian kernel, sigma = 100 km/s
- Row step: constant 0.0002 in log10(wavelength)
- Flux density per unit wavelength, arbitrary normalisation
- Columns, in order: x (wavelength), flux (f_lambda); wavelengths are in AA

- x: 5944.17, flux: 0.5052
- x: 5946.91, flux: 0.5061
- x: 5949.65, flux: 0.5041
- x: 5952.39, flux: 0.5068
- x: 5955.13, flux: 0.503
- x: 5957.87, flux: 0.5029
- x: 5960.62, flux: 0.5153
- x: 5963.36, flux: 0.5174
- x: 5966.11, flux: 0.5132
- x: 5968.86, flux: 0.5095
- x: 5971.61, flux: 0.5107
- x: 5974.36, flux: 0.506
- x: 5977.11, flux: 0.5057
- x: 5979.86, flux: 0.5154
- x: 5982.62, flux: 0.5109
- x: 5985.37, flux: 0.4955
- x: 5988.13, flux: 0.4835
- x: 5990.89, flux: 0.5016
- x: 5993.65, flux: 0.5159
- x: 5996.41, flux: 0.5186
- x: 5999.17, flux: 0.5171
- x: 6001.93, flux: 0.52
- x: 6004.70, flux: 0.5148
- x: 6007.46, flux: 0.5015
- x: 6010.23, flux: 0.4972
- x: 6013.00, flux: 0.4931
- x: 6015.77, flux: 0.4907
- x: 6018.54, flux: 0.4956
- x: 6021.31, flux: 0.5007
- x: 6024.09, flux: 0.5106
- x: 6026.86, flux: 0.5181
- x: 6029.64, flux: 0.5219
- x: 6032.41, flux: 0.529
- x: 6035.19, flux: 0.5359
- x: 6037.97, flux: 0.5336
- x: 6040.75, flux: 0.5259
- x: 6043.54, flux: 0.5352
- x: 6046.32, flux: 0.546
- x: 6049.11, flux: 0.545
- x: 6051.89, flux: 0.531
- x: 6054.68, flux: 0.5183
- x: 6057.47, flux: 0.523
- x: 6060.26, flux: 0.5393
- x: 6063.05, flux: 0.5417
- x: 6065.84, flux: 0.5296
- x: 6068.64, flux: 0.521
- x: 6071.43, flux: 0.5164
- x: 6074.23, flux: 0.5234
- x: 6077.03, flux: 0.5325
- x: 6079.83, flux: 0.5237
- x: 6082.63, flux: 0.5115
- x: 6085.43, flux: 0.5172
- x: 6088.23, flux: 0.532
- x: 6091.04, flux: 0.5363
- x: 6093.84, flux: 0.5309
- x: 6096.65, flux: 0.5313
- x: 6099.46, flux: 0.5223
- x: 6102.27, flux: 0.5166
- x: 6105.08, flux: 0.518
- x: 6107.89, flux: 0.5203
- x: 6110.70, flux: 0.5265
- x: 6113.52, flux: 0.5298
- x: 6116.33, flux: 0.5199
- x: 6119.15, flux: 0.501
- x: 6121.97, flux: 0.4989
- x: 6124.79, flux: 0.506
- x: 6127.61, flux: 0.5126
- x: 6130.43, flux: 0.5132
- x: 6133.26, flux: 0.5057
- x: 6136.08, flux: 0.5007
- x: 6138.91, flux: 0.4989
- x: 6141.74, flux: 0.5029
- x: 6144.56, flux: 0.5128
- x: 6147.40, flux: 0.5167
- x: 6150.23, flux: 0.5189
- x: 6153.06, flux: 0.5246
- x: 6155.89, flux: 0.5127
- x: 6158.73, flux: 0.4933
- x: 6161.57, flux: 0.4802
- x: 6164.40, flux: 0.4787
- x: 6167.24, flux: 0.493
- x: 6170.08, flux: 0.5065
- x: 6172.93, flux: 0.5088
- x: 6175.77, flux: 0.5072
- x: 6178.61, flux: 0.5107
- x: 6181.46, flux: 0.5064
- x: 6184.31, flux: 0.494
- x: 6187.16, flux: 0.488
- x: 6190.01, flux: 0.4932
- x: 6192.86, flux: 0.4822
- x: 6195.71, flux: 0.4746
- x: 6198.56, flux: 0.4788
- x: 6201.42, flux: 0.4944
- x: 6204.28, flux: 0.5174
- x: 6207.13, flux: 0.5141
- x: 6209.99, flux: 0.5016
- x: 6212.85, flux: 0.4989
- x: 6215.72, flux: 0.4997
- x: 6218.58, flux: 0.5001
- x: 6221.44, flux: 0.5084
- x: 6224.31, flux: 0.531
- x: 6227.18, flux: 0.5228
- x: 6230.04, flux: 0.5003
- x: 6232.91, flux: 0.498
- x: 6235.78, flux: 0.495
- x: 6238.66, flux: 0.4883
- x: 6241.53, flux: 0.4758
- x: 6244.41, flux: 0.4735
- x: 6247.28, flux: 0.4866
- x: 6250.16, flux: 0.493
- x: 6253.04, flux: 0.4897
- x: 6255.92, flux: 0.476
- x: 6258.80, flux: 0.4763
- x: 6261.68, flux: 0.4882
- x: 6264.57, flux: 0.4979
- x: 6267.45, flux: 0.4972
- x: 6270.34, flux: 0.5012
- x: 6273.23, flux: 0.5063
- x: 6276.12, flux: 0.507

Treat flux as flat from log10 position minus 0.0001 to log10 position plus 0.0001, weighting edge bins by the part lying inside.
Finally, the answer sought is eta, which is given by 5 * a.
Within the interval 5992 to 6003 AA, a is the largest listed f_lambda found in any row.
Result 2.60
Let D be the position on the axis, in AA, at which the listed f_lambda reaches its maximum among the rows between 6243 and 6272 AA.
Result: 6270.34 AA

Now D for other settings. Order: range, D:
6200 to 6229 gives 6224.31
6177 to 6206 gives 6204.28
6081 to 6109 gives 6091.04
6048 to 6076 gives 6049.11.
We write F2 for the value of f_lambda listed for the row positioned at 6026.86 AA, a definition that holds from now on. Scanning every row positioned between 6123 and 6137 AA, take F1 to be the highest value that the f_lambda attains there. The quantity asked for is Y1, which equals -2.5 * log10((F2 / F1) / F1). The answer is -0.73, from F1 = 0.5132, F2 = 0.5181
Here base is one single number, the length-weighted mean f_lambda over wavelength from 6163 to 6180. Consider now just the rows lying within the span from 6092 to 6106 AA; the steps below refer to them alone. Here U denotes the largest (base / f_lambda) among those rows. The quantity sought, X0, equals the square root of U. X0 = 0.98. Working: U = 0.97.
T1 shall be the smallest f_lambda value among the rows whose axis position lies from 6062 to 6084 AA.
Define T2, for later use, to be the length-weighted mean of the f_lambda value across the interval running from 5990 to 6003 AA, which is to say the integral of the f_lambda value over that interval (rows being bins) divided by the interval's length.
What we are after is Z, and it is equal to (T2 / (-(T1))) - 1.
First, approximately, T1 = 0.5115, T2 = 0.515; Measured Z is -2.01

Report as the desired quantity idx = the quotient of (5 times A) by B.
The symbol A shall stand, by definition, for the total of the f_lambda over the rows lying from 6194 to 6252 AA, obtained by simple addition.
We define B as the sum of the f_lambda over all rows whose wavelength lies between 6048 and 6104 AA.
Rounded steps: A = 10.0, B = 10.5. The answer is 4.7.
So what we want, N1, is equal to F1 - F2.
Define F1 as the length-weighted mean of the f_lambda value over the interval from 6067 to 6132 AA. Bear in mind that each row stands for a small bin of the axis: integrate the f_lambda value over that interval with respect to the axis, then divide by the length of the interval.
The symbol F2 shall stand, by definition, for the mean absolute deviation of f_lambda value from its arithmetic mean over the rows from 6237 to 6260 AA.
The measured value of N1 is 0.513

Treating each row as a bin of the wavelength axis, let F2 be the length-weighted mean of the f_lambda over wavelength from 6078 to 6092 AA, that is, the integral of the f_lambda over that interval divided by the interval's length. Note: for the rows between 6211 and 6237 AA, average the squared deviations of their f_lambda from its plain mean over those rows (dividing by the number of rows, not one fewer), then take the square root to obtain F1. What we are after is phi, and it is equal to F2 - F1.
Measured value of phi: 0.512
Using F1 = 0.012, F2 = 0.524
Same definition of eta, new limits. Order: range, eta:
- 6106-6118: 2.65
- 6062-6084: 2.71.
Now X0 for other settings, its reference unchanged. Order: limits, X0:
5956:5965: 1.00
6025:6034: 0.98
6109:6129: 1.00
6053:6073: 0.98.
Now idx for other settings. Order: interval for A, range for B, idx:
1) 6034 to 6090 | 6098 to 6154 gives 5.2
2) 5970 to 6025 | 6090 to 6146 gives 4.9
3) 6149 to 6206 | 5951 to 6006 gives 4.9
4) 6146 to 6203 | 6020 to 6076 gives 4.7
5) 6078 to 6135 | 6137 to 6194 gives 5.2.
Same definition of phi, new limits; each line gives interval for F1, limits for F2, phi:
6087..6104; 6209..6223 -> 0.495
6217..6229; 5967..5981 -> 0.498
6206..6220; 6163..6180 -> 0.495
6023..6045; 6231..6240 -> 0.485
